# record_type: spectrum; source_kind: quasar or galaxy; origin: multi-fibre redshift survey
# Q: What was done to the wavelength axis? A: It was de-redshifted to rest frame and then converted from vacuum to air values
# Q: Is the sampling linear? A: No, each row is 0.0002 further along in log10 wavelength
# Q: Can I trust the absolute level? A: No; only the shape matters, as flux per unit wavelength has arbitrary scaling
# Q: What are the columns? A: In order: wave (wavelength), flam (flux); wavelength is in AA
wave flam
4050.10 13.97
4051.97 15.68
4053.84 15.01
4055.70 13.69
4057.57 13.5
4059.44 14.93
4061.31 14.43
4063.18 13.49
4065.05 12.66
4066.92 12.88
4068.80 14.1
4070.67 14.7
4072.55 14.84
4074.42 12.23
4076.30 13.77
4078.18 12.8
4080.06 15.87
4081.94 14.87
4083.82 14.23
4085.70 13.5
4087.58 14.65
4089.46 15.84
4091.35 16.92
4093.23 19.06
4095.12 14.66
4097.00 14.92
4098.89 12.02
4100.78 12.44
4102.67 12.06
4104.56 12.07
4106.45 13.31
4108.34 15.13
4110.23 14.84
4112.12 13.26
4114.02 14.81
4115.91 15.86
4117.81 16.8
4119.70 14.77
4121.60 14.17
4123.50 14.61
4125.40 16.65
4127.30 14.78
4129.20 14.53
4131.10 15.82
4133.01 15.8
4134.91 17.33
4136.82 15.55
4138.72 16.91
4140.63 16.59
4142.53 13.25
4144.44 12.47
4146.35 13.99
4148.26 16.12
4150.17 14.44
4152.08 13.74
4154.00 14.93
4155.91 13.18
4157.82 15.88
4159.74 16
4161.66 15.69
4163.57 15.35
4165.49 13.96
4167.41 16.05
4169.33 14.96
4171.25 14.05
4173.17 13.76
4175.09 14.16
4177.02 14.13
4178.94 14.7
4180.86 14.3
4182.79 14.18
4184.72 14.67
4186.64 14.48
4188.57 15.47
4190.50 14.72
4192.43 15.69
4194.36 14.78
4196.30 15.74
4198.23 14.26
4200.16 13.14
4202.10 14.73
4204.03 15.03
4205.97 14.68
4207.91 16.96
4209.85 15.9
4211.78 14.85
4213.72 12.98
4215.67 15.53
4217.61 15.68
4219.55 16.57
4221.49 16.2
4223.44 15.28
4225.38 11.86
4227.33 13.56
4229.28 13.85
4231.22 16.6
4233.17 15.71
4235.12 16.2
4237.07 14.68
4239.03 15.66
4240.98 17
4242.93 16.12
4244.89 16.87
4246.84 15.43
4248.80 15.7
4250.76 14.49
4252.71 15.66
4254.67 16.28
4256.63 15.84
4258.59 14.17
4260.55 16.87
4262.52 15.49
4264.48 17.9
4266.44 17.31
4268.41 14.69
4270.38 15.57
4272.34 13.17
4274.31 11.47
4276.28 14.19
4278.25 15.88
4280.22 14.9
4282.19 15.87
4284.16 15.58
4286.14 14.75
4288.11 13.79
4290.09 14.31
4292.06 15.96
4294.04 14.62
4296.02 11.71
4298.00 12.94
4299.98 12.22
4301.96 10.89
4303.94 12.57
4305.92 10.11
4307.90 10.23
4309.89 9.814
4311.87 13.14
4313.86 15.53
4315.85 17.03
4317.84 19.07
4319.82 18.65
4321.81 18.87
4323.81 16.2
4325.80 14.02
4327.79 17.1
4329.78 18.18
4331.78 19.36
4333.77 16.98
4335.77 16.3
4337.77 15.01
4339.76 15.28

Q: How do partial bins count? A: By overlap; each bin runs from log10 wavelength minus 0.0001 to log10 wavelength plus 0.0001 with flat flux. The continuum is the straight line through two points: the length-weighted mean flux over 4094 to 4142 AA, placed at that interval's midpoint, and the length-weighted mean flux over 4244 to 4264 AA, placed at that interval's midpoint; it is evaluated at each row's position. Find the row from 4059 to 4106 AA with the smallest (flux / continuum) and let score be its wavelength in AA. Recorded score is 4098.89 AA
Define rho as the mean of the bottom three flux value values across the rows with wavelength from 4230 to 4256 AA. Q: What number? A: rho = 14.9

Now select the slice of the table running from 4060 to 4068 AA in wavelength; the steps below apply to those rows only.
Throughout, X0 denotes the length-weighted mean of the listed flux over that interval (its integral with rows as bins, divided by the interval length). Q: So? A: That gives 13.4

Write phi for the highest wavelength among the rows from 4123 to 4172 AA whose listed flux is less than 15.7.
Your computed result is 4171.25 AA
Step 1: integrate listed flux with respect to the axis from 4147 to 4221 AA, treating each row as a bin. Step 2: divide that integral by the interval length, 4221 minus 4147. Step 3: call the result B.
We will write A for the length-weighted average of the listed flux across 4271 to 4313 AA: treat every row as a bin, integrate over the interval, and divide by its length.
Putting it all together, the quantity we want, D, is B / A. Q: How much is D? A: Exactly 1.12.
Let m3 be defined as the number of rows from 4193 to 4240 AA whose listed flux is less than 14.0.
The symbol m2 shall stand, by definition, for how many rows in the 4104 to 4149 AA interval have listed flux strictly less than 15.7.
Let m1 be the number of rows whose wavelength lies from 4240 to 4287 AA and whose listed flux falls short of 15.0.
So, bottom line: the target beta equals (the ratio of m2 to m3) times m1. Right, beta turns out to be 24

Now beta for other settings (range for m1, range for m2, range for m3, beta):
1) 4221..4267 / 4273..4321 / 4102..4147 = 15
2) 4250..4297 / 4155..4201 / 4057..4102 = 24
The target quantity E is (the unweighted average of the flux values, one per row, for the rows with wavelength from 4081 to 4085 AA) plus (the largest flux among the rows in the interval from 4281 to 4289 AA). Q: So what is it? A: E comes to 30.4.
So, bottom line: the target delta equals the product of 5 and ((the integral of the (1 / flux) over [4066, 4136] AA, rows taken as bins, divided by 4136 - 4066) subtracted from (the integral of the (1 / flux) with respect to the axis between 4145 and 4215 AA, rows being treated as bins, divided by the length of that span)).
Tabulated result -0.006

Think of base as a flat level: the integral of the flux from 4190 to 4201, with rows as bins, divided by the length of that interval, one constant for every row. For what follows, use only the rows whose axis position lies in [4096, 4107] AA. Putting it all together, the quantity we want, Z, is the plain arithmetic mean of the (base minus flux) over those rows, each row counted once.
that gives 1.9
